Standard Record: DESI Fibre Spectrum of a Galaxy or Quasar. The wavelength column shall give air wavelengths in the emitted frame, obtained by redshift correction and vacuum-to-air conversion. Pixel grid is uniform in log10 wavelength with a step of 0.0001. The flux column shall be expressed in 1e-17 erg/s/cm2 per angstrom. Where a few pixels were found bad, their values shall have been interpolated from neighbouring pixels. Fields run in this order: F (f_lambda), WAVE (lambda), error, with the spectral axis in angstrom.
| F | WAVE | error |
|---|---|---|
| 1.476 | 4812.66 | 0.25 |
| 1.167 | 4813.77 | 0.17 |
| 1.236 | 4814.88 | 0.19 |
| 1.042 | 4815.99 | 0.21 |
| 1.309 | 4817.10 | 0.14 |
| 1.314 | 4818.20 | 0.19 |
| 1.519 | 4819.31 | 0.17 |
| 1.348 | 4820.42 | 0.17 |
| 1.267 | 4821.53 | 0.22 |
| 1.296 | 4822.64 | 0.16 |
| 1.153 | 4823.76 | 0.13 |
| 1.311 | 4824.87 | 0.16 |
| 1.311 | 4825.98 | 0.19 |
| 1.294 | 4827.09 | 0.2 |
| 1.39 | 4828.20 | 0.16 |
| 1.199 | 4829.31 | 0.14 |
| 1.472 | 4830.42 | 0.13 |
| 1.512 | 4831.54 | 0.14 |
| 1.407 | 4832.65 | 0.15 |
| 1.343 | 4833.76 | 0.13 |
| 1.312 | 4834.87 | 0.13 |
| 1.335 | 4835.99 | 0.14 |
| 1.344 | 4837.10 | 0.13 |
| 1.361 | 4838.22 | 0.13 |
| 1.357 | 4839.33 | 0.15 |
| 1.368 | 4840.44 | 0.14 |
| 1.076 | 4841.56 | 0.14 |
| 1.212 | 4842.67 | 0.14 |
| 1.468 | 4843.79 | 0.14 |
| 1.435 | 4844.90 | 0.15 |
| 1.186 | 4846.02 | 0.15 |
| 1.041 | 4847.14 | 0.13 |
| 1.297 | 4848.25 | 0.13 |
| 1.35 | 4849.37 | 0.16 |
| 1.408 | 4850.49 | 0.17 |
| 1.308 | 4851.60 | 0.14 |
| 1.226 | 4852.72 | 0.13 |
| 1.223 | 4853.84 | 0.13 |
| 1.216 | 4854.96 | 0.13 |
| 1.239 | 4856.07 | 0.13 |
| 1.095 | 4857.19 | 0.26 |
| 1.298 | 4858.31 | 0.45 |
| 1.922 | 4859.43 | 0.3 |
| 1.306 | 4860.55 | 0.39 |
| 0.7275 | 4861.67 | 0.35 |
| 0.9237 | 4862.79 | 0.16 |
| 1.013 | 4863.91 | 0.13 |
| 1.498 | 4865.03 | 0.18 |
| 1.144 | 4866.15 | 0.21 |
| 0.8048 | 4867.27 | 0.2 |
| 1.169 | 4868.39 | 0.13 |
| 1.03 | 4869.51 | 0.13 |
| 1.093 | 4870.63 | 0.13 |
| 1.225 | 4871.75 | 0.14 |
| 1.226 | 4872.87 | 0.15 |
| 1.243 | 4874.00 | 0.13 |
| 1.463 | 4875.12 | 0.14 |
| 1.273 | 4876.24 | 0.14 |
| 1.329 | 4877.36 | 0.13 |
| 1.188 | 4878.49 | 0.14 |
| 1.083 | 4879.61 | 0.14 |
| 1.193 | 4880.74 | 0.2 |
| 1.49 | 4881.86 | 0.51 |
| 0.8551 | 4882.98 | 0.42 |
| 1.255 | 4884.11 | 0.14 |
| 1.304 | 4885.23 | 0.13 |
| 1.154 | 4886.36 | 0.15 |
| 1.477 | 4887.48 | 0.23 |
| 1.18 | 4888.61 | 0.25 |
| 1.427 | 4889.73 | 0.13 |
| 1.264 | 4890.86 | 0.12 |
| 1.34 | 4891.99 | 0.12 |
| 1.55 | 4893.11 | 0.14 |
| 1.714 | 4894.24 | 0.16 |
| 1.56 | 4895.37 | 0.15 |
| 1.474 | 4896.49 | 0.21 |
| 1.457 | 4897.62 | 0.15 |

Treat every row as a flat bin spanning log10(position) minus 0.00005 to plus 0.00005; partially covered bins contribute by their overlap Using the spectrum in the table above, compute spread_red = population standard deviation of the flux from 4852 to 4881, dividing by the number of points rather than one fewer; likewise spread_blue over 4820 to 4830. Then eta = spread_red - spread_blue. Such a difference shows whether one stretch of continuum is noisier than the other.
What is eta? 0.155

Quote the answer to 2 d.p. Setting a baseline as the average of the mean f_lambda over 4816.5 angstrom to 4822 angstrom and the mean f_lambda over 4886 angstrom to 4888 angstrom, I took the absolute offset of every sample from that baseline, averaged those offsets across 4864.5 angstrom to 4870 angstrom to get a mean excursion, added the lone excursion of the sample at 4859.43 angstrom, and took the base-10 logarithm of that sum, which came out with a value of -0.07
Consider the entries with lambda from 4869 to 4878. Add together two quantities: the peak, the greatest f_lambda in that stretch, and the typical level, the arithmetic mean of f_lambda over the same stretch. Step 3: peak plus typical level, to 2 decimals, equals 2.70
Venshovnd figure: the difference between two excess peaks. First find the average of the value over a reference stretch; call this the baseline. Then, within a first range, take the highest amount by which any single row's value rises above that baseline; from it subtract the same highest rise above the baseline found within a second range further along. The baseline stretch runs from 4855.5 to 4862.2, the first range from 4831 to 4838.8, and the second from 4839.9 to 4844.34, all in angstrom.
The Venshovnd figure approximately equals 0.0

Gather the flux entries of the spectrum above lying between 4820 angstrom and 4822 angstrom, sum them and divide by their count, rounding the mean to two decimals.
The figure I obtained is 1.31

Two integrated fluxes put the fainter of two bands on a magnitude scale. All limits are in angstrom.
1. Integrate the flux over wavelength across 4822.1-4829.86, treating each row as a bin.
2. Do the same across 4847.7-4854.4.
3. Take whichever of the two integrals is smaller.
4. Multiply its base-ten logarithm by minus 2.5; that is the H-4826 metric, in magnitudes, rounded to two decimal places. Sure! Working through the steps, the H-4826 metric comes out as -2.35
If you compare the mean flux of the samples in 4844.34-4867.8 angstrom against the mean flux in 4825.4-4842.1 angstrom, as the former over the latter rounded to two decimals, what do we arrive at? 0.91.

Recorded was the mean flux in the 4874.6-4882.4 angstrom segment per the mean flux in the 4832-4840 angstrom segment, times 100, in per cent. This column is 95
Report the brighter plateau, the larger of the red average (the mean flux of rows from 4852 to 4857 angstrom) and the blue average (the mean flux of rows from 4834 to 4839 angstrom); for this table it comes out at 1.34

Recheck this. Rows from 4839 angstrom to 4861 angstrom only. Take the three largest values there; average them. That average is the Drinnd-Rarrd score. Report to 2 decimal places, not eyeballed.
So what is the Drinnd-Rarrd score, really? 1.61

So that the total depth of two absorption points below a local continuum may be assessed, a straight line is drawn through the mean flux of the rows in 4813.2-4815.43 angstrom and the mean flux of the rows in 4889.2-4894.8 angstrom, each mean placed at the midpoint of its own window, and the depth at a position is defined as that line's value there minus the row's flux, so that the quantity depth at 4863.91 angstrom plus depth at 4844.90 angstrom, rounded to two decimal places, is 0.22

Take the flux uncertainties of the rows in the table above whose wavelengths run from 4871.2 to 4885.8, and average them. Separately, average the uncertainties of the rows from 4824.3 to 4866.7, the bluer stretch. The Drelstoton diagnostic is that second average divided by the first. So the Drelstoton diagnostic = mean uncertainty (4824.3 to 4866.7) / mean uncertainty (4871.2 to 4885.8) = 0.90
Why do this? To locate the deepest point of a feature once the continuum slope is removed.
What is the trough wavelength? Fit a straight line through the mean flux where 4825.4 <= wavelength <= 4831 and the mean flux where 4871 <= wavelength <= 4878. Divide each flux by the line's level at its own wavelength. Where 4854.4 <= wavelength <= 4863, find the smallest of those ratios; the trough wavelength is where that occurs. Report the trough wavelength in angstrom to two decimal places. 4861.67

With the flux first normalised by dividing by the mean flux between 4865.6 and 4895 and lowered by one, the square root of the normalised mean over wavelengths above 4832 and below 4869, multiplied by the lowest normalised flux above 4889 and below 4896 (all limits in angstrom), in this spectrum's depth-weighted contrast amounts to 0.001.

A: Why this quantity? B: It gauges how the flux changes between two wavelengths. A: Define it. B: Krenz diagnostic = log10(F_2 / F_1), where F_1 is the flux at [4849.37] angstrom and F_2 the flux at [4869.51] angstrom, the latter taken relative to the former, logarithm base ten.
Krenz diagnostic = -0.12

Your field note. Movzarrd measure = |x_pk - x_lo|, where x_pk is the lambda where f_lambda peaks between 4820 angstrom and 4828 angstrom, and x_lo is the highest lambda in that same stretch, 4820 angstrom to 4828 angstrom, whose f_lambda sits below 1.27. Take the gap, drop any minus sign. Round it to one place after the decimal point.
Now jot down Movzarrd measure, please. 3.3 angstrom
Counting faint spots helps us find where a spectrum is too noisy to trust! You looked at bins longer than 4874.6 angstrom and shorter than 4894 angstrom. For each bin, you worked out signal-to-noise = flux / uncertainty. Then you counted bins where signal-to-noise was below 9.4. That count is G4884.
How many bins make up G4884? 10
